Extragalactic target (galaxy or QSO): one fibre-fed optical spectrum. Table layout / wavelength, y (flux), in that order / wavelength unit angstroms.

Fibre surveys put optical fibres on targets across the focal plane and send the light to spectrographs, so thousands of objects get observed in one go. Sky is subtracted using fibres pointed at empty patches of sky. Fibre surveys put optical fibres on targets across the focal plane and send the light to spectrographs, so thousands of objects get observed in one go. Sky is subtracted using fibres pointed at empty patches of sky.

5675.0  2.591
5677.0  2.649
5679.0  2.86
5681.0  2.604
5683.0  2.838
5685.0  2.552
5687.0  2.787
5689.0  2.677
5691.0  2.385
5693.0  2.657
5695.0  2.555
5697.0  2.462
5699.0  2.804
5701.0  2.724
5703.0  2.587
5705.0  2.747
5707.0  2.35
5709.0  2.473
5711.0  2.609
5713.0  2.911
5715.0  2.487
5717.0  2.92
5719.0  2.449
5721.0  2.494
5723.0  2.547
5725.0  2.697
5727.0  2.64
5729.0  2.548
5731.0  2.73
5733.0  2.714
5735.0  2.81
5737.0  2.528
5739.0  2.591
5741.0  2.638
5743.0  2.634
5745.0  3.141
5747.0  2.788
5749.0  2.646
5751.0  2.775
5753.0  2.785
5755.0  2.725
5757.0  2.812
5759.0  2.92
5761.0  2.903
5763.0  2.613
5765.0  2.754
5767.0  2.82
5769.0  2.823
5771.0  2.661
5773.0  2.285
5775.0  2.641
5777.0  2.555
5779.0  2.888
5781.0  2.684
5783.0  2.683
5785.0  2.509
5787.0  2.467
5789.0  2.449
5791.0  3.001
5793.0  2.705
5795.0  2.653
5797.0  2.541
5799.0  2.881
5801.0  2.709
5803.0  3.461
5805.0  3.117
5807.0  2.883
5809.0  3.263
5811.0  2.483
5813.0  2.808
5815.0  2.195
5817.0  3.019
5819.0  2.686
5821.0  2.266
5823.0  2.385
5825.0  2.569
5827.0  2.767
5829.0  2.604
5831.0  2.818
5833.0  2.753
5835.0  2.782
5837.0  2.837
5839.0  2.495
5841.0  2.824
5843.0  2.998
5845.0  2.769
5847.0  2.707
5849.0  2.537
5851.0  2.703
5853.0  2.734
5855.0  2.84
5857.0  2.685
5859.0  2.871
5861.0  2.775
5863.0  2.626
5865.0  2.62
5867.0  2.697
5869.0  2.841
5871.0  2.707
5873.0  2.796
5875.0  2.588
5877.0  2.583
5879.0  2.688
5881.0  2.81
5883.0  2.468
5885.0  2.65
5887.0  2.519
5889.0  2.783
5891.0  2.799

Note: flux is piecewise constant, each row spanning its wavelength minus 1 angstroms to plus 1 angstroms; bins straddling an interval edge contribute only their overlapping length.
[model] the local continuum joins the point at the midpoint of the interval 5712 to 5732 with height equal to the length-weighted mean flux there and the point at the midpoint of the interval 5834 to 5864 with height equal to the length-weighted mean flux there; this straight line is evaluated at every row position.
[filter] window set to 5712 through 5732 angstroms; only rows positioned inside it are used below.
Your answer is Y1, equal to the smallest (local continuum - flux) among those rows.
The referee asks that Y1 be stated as -0.28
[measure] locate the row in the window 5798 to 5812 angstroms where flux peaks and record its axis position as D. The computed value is 5803.0 angstroms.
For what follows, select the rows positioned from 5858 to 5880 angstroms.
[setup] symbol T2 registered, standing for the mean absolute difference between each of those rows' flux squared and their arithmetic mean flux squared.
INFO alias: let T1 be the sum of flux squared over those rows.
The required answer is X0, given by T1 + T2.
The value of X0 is 81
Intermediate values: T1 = 81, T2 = 0.45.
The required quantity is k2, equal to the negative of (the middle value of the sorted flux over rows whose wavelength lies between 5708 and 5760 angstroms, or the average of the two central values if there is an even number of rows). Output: -2.67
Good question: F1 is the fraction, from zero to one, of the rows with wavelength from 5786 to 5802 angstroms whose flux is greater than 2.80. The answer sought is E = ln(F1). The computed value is -1.4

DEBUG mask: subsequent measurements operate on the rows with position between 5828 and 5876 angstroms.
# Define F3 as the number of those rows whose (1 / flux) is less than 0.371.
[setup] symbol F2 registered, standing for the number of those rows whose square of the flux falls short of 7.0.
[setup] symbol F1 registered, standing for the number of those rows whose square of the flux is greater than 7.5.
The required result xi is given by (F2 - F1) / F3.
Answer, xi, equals -0.4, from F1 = 12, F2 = 6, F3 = 17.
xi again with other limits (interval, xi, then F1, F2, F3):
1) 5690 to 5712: 1.7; 2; 7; 3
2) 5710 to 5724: 1.5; 2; 5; 2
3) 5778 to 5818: -0.3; 9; 6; 11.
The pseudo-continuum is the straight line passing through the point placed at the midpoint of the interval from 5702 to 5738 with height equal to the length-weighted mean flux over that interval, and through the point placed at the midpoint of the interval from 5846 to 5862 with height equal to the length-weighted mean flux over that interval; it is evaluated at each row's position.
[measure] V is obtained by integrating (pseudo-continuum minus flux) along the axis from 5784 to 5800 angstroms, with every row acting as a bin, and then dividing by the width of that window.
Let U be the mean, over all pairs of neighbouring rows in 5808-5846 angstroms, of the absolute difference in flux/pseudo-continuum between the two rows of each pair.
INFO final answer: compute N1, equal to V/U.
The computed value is 0.3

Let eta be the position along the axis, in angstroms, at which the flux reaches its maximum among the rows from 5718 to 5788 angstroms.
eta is 5745.0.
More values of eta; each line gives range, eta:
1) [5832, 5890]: 5843.0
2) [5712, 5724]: 5717.0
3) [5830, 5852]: 5843.0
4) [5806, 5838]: 5809.0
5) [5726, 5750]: 5745.0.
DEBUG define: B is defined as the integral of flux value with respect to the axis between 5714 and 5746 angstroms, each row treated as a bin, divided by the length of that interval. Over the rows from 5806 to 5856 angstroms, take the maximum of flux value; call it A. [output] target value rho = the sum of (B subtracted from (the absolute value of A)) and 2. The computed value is 2.60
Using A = 3.263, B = 2.66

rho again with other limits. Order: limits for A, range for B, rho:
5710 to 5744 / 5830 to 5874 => 2.17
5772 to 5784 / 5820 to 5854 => 2.21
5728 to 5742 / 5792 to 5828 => 2.07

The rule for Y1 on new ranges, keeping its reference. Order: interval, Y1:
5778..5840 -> -0.75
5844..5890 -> -0.12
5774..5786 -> -0.20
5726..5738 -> -0.16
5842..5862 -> -0.26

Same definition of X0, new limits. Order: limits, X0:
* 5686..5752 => 234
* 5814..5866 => 189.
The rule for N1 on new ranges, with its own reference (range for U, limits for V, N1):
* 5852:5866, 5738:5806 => -1.8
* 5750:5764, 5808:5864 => 0.3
